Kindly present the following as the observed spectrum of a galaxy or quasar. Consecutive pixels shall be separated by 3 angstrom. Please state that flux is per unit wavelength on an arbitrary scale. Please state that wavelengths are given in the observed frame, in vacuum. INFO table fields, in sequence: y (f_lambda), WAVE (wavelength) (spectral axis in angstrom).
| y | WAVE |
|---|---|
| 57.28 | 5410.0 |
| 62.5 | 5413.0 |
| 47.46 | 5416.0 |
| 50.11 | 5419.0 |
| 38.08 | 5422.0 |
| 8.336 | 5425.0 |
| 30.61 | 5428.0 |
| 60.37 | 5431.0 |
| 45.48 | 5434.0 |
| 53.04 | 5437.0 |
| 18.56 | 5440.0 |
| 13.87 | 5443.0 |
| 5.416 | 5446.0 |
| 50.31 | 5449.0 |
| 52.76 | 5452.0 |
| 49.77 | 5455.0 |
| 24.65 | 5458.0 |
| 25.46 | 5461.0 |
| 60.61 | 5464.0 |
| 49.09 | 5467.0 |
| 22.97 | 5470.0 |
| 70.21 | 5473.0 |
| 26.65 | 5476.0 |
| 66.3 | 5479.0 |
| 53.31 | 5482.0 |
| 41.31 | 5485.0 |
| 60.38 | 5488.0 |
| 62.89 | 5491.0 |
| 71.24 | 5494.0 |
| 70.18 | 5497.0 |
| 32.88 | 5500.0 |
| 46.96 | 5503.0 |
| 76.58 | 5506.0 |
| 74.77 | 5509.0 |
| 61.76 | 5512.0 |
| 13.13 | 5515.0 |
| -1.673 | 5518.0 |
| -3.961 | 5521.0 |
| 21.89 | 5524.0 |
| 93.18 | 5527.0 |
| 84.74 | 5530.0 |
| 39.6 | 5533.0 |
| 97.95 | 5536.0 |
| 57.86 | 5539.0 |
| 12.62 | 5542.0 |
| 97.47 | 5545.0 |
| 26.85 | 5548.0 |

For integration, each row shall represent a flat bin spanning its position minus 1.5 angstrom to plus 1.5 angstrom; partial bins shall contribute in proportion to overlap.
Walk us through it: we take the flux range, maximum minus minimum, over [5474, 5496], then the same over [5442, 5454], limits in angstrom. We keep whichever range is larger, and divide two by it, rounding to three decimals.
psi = 0.042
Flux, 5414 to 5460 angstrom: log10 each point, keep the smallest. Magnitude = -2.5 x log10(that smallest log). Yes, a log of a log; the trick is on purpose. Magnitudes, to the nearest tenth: 0.3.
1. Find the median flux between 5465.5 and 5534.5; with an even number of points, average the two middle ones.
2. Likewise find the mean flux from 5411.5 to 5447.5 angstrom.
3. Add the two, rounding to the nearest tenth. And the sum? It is 89.5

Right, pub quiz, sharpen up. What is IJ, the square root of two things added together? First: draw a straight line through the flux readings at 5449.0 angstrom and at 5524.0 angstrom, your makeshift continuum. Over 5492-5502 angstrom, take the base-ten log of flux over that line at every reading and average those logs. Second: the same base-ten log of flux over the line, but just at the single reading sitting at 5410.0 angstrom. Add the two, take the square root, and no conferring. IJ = 0.42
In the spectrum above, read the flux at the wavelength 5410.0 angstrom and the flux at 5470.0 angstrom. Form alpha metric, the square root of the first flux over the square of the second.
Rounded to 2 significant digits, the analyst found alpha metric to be 0.33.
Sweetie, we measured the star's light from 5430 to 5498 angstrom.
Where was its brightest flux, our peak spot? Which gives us 5494.0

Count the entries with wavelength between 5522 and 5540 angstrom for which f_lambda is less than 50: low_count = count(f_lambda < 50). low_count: 2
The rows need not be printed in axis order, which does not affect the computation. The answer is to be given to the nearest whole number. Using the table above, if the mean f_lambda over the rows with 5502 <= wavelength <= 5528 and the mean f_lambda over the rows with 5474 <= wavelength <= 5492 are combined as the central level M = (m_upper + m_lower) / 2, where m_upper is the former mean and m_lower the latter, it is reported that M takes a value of 47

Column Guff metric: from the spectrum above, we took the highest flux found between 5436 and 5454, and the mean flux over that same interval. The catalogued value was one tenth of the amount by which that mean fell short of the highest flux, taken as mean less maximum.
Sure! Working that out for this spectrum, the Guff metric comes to -2.1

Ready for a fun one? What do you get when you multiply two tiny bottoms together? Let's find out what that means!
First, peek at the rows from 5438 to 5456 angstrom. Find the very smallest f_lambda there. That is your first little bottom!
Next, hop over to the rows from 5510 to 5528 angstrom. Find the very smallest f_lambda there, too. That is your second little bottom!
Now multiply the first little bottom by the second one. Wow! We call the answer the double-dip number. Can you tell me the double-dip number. -21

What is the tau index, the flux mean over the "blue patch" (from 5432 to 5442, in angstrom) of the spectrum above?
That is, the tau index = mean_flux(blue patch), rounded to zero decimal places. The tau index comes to 39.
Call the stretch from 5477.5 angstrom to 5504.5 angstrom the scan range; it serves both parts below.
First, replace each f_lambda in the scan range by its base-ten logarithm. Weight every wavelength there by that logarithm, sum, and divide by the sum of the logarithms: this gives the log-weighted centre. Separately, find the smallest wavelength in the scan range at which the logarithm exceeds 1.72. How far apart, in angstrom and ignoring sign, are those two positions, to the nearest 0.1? 11.9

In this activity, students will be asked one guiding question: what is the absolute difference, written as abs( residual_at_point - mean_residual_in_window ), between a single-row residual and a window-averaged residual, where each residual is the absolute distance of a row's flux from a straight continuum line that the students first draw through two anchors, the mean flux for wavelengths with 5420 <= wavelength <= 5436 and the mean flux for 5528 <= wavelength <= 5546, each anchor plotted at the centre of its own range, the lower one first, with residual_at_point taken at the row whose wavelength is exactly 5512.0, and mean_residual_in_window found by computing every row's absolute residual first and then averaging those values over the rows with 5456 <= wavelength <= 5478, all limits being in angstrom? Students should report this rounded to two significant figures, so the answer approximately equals 15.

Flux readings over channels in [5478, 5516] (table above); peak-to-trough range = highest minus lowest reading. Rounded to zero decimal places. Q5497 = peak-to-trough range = 63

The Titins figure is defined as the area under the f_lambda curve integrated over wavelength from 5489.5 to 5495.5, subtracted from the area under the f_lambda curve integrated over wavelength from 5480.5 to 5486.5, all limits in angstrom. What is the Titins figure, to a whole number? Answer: -119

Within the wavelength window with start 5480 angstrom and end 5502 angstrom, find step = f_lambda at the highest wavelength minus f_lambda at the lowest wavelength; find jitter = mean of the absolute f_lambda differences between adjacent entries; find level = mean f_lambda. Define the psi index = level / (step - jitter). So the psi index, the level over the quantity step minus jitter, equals -1.66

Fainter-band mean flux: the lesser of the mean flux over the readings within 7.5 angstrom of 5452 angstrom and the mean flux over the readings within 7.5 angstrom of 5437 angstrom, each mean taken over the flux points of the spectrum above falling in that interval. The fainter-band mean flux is 37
